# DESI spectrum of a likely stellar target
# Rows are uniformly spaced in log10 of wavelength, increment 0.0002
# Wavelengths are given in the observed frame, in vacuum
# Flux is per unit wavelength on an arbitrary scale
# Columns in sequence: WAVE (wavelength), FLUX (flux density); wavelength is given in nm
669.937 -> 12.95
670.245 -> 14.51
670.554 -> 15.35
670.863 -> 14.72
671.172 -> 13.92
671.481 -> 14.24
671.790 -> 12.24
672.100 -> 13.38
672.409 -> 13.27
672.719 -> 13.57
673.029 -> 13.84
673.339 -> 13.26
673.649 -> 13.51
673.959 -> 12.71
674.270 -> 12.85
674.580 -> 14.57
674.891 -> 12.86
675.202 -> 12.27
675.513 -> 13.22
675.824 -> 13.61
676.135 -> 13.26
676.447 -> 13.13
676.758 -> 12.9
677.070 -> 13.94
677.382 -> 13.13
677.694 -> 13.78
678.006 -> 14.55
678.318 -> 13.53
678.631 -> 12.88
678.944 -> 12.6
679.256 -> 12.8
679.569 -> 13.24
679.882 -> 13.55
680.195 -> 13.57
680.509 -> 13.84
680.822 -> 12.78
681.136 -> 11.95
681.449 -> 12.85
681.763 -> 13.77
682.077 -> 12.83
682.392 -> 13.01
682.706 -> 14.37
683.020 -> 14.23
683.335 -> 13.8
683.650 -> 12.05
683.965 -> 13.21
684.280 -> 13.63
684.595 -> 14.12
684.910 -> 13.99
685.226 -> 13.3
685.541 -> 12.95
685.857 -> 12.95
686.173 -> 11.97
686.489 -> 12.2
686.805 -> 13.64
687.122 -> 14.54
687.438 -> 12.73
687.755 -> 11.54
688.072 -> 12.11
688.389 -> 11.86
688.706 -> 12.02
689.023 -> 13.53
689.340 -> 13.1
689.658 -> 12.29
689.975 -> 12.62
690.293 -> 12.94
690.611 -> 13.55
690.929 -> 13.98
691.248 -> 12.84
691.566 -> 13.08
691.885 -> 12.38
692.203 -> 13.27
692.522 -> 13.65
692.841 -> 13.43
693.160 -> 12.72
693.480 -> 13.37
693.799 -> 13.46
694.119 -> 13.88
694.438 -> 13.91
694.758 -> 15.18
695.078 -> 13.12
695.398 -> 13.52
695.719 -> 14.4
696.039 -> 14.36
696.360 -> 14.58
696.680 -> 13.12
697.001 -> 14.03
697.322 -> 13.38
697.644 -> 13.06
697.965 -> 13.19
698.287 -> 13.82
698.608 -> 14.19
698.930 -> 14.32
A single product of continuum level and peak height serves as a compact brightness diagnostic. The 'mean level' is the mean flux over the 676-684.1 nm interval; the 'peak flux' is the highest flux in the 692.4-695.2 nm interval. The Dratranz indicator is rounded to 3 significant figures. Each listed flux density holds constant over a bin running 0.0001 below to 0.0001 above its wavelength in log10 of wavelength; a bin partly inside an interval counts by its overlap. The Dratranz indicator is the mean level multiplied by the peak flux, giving 202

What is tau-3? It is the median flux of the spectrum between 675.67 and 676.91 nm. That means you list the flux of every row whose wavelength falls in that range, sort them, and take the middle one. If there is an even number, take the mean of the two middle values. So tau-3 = 13.2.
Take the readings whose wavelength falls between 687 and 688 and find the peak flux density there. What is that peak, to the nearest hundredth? 14.54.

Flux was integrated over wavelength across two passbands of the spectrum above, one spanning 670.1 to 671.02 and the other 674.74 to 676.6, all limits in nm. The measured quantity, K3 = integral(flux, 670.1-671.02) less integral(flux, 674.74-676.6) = -11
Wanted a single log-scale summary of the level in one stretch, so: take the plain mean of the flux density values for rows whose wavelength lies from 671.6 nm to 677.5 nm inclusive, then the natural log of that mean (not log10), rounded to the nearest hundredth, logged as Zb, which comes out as 2.58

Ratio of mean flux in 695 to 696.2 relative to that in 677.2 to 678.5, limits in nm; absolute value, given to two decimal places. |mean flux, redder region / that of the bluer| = 1.01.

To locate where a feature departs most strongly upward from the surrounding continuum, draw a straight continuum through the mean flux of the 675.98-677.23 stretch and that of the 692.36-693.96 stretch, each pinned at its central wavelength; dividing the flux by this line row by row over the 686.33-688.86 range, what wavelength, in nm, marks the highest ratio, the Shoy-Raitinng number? 687.122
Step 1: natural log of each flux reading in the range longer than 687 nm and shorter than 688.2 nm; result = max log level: 2.68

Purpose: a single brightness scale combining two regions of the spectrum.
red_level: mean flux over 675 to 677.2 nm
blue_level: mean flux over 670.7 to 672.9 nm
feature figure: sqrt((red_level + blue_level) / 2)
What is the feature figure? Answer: 3.661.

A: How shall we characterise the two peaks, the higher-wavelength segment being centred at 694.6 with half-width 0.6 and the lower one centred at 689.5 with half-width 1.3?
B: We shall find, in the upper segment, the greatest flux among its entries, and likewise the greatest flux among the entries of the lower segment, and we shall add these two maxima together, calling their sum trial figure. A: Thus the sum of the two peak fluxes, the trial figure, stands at 28.7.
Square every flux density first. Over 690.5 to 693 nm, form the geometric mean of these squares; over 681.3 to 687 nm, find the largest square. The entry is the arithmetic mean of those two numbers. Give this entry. 191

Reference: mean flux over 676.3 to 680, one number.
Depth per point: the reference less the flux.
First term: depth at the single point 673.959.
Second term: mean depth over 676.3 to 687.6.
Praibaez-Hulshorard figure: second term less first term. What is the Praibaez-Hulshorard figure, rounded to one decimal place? -0.6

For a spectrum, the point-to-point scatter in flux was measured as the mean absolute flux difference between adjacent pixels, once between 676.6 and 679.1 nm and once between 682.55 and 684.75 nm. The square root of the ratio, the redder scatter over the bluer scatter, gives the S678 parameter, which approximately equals 0.99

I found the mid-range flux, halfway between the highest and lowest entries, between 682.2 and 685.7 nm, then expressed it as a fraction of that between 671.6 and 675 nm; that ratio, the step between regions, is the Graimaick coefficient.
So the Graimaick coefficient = 0.99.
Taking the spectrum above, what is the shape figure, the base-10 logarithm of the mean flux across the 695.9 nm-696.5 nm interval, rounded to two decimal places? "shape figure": 1.16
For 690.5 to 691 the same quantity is 1.14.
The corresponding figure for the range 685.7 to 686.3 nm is 1.10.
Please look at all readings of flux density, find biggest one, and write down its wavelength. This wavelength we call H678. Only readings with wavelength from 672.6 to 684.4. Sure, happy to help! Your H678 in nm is 674.580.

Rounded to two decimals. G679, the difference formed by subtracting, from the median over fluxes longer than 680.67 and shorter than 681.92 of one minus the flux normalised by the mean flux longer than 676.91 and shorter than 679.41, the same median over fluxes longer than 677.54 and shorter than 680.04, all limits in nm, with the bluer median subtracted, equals 0.04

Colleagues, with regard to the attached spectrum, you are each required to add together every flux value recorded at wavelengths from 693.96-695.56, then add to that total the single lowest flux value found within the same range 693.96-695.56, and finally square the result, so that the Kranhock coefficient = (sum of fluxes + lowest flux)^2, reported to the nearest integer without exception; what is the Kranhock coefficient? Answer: 6844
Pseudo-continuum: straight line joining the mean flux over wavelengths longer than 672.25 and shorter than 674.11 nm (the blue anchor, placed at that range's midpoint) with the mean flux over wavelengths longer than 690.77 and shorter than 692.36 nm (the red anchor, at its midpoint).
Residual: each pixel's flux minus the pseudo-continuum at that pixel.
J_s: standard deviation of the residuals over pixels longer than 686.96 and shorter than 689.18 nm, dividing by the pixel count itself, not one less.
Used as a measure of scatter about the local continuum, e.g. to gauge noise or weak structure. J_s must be 1.0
